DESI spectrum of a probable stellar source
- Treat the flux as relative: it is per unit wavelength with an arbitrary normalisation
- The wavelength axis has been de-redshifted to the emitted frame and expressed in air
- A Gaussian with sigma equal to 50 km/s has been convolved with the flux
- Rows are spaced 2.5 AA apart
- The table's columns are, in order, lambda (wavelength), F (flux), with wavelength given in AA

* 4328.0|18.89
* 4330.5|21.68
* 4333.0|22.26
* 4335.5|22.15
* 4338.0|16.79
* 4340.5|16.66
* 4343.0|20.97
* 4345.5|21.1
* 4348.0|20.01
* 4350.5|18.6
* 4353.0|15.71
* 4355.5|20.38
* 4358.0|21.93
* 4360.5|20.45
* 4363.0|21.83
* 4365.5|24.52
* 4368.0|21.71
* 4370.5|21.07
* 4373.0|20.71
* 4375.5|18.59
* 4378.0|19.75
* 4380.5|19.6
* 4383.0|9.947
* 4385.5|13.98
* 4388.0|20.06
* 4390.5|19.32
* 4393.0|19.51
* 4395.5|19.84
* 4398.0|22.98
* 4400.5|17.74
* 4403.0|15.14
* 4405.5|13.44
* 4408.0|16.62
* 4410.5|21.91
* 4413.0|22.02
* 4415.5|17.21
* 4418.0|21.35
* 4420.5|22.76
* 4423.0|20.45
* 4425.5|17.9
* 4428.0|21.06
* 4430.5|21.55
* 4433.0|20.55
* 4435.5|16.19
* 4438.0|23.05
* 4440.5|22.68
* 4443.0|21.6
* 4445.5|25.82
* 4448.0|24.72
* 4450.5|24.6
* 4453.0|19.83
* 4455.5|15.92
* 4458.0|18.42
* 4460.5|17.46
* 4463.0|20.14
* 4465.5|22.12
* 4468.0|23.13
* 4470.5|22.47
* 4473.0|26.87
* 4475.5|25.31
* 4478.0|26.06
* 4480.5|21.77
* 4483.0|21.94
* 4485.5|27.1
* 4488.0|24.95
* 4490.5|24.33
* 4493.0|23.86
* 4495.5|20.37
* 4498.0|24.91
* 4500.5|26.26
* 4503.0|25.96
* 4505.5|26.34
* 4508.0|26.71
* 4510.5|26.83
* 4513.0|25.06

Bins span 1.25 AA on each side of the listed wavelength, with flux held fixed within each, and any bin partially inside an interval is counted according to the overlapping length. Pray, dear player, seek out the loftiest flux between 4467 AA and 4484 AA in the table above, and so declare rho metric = 26.87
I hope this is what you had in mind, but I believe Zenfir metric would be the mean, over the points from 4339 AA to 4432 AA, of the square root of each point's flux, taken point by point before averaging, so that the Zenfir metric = 4.39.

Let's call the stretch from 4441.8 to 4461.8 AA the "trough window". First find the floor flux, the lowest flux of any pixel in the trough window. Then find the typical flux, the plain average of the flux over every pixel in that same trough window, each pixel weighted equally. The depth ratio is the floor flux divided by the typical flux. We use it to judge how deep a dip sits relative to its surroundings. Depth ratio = 0.76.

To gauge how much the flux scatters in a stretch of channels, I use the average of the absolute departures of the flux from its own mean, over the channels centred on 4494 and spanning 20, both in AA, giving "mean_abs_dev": 1.4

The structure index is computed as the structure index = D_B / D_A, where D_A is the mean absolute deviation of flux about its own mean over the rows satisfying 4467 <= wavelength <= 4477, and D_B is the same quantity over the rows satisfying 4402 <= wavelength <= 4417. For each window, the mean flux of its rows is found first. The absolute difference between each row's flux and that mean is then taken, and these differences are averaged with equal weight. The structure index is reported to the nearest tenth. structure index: 1.7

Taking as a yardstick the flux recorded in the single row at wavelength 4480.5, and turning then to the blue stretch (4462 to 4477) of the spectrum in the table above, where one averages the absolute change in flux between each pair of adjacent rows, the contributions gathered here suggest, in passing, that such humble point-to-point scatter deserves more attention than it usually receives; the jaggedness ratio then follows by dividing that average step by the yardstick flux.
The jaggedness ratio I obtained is 0.088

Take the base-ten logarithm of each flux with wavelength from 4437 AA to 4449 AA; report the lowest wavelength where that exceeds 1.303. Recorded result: 4438.0 AA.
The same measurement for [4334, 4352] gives 4335.5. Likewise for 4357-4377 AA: 4358.0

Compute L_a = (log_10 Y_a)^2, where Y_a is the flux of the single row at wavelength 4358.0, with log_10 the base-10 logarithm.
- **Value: 1.80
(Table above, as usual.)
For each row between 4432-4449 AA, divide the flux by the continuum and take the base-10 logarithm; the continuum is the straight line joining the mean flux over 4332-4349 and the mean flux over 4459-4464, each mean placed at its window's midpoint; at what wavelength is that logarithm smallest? 4435.5 AA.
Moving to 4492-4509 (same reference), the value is 4495.5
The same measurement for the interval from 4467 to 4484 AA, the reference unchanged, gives 4480.5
